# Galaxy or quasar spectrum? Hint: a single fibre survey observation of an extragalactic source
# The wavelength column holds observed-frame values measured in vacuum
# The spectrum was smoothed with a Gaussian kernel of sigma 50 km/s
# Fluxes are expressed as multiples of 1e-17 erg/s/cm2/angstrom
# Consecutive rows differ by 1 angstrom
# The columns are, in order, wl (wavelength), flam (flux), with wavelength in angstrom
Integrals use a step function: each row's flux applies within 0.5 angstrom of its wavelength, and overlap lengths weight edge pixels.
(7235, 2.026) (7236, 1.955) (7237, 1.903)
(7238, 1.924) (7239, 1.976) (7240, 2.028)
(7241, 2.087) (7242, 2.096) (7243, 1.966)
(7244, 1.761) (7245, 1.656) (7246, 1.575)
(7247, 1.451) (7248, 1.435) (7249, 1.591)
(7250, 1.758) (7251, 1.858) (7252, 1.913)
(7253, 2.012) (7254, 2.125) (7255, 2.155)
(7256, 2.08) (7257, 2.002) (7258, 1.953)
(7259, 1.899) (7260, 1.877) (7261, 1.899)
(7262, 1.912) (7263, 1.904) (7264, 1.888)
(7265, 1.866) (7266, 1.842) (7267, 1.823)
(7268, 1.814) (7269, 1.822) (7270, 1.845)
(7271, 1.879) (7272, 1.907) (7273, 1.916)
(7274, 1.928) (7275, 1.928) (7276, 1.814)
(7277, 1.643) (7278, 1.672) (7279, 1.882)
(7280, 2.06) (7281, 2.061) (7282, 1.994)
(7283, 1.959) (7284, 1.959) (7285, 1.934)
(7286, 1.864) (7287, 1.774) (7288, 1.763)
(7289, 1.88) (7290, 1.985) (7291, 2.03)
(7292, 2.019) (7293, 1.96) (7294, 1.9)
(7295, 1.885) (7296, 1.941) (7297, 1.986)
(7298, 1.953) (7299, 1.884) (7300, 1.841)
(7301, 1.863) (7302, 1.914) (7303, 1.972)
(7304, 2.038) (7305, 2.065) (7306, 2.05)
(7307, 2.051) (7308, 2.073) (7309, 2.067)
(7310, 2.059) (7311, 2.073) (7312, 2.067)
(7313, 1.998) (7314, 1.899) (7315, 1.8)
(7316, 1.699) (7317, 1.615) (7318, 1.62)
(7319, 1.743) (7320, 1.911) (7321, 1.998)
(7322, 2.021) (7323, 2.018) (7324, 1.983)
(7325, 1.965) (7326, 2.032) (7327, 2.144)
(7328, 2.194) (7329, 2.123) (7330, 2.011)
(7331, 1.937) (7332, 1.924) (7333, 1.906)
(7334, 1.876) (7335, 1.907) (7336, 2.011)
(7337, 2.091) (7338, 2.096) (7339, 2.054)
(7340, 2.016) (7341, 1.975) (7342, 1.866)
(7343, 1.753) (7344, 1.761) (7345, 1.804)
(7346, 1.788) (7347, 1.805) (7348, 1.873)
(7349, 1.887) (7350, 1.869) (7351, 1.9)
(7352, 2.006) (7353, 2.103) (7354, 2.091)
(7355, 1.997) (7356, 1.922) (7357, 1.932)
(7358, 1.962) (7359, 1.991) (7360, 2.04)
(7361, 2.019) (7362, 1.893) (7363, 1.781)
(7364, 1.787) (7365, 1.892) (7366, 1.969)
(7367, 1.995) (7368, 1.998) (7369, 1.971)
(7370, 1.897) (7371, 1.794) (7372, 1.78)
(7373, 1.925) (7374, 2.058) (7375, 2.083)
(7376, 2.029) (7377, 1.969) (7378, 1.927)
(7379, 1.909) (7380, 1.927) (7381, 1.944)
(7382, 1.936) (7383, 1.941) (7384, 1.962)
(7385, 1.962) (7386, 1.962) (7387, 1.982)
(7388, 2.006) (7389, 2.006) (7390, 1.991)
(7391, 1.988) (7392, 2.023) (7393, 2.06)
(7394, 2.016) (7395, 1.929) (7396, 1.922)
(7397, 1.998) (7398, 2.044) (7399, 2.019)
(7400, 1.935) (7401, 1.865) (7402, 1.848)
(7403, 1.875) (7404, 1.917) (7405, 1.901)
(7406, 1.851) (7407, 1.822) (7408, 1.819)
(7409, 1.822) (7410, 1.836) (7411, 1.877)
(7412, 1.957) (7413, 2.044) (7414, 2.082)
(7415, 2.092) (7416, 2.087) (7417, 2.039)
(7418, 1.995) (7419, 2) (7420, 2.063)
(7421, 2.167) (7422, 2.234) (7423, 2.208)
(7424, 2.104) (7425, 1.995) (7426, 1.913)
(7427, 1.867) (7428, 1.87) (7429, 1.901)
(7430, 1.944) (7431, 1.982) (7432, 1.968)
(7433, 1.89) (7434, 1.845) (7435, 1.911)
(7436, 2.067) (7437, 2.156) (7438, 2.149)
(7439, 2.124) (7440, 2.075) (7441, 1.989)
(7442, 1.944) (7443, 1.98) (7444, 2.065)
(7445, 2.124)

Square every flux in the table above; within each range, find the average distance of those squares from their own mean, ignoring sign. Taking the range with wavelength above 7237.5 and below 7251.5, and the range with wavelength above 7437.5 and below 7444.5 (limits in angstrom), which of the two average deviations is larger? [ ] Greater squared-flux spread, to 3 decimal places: 0.691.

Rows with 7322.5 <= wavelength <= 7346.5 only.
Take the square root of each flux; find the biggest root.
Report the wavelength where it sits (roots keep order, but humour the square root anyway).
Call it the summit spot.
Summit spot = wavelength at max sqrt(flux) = 7328 angstrom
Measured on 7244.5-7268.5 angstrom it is 7255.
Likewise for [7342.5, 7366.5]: 7353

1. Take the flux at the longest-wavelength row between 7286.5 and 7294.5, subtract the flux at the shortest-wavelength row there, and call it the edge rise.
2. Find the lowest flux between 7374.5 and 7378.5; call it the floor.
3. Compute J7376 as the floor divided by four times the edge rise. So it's 4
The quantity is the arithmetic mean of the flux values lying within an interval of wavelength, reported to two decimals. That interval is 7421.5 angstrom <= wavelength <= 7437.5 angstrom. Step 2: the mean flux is 1.99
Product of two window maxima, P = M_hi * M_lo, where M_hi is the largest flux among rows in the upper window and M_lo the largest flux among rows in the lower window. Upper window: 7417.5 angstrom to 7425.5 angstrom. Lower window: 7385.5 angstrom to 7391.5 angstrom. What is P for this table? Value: 4.48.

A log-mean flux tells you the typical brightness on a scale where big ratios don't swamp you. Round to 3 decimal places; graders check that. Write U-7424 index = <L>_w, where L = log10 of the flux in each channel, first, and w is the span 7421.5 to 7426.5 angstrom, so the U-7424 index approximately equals 0.320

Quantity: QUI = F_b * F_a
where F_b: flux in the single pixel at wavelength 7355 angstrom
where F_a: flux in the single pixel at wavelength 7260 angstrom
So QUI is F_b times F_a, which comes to 3.75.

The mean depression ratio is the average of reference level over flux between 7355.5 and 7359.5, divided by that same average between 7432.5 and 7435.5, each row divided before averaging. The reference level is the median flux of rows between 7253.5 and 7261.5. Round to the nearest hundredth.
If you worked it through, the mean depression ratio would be 0.96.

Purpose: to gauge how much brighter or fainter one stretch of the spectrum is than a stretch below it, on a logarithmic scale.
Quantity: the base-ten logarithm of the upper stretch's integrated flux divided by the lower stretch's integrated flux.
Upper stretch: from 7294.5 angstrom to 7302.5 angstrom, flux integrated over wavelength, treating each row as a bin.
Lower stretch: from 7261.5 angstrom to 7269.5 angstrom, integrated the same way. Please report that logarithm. 0.011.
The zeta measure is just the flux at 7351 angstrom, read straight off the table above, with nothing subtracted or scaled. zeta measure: 1.9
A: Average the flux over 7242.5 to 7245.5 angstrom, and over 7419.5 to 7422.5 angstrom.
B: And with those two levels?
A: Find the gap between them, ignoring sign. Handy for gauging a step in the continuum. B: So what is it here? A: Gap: 0.36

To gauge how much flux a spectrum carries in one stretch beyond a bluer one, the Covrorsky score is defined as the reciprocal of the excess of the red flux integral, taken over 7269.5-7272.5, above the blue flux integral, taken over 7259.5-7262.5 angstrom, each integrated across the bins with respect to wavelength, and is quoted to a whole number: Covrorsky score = -18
